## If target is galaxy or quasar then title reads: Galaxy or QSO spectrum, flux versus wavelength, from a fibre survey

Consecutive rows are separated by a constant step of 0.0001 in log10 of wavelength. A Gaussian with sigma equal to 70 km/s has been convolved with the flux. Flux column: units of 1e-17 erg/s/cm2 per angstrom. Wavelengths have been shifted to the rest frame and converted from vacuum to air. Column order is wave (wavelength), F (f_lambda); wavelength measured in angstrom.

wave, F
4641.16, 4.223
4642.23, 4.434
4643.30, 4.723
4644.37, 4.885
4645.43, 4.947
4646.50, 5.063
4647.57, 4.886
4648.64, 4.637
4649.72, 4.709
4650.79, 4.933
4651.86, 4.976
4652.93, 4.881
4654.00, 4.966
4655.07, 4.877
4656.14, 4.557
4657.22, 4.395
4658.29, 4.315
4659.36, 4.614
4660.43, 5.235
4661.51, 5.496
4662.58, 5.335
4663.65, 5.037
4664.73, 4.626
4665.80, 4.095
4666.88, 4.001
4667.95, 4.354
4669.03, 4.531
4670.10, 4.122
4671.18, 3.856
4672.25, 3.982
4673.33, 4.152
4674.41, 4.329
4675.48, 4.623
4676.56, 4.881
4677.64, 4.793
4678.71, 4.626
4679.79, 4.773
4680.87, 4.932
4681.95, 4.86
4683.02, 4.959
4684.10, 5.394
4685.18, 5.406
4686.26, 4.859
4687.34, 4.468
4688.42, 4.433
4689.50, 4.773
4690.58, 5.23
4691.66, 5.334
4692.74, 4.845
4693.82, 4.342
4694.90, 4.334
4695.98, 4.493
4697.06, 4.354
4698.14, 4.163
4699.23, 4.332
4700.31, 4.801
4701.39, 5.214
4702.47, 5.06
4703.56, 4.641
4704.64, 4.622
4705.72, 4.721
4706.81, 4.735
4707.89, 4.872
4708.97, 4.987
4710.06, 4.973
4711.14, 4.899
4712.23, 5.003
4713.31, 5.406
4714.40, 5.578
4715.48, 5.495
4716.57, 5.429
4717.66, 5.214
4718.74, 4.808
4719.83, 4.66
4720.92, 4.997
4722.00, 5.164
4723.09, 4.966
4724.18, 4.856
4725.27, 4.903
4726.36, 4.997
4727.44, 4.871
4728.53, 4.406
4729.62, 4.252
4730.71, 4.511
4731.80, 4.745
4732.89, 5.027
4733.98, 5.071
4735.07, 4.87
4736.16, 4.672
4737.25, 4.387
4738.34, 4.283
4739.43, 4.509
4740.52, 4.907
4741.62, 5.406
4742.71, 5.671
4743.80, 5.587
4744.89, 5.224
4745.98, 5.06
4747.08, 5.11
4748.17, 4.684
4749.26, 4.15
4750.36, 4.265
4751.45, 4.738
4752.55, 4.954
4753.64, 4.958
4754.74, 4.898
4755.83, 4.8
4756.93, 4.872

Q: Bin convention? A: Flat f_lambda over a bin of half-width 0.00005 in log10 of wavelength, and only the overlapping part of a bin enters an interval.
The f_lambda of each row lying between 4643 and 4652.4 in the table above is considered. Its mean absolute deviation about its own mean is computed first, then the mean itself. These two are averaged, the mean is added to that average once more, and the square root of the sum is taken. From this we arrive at 2.71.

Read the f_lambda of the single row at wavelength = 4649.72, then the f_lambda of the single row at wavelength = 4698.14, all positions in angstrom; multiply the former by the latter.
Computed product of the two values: 19.6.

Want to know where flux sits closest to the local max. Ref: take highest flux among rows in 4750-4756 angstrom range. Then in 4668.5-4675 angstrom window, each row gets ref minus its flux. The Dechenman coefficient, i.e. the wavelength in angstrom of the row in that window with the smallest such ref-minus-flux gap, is 4669.03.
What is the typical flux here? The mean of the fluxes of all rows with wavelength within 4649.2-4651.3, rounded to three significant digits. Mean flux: 4.82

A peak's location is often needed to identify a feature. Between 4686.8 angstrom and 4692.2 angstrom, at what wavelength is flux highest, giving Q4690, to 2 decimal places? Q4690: 4691.66 angstrom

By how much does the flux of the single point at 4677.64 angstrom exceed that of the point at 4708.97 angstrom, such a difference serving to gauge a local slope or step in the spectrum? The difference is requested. -0.2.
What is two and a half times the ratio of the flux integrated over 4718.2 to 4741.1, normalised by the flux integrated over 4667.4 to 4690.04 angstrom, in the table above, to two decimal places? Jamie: 2.60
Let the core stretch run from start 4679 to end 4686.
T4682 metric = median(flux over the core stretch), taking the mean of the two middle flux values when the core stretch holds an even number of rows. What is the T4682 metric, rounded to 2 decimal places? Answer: 4.95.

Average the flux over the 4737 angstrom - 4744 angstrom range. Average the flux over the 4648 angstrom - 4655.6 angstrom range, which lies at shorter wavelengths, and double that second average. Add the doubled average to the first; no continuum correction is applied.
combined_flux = 14.7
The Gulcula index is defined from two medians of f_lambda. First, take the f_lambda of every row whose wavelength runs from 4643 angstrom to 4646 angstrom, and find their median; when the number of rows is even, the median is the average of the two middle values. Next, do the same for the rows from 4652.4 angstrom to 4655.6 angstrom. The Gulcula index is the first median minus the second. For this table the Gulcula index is 0.0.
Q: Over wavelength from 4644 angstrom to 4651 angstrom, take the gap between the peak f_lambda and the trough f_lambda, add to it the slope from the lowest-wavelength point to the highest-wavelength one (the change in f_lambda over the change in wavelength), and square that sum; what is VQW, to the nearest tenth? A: 0.2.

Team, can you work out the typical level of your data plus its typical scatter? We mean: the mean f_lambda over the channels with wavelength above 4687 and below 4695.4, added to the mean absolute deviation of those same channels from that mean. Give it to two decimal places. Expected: 5.05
